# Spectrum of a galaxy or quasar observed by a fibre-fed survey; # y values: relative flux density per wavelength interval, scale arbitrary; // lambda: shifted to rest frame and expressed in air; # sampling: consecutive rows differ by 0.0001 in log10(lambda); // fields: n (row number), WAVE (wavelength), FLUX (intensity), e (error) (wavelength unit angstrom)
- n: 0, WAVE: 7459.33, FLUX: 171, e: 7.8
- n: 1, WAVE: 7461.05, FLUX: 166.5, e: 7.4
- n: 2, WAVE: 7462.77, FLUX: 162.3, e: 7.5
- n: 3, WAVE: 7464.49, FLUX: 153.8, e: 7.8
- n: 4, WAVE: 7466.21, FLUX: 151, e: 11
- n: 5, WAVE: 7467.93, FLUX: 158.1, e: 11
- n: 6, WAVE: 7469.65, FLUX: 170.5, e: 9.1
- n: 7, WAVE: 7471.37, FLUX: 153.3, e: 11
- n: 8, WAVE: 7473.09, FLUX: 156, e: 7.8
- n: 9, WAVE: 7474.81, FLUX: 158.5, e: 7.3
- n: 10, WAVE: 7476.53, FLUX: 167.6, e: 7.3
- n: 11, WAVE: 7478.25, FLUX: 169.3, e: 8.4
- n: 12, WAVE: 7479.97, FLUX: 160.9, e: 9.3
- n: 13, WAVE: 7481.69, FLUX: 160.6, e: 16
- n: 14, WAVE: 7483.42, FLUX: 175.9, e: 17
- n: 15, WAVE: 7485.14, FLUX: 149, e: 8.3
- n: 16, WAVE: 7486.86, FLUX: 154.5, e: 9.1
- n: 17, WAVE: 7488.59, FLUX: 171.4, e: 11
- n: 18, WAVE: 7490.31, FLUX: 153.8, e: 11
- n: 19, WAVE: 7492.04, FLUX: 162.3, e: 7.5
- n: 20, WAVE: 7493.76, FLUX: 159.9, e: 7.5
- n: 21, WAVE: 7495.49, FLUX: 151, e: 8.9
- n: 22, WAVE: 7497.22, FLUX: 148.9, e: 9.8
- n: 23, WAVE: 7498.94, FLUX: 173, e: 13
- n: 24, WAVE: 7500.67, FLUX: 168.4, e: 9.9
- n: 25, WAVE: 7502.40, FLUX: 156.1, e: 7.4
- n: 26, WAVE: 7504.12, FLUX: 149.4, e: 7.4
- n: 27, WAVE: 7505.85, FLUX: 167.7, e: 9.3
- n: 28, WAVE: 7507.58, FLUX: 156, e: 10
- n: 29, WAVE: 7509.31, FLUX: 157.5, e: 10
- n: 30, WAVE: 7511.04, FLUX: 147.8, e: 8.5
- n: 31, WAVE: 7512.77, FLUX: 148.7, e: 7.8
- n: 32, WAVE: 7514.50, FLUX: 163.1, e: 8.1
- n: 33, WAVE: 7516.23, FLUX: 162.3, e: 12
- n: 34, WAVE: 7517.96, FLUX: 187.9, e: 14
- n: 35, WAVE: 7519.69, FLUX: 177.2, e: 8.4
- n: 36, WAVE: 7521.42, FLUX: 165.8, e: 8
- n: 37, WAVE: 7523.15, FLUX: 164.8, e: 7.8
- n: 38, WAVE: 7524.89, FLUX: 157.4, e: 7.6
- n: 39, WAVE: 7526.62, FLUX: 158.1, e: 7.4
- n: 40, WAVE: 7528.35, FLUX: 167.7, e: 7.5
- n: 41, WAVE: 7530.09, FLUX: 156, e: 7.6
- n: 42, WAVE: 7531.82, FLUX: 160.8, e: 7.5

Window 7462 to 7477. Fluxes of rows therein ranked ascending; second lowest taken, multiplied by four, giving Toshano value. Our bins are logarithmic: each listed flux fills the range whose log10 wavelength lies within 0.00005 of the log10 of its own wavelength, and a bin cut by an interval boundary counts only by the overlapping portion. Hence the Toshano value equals 613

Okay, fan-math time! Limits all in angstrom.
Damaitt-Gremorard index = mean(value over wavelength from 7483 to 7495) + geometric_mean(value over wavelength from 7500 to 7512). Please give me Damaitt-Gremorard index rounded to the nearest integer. 318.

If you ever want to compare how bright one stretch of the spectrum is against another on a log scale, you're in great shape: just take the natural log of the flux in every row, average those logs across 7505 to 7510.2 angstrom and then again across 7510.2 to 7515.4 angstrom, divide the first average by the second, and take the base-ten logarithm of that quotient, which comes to 0.004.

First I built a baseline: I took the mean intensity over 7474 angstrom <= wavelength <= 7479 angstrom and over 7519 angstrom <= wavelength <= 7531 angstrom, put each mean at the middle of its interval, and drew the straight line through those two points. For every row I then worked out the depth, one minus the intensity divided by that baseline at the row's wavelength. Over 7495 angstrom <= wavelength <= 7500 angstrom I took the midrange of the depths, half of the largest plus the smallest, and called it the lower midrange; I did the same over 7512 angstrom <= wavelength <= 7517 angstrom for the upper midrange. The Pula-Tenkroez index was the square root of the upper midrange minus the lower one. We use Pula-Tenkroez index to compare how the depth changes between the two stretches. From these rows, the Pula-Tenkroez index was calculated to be 0.17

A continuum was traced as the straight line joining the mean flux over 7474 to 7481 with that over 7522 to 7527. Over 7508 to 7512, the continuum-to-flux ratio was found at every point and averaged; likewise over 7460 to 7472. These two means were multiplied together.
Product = 1.10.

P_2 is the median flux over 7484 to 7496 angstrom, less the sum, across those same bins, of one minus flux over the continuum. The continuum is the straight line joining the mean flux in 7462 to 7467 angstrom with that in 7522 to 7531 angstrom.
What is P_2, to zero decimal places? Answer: 154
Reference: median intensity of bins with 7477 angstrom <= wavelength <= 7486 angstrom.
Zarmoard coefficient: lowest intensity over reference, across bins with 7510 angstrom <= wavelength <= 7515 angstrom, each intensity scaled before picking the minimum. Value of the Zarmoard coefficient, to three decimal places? 0.919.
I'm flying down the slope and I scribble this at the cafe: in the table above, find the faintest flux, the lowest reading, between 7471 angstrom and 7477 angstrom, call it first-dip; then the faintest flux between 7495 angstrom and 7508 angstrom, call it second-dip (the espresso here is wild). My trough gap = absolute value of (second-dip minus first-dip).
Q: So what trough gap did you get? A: 4.4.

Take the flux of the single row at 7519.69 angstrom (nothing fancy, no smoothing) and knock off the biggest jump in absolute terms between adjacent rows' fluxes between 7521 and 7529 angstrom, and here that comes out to 168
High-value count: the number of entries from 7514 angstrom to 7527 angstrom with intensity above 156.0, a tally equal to 8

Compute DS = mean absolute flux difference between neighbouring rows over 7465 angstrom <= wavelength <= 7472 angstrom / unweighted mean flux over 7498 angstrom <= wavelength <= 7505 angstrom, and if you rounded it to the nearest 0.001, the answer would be 0.076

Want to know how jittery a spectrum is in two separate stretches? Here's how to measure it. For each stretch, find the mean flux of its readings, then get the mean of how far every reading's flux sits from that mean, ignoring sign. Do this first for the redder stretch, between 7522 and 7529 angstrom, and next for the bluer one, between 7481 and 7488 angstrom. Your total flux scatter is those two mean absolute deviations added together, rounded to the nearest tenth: 12.5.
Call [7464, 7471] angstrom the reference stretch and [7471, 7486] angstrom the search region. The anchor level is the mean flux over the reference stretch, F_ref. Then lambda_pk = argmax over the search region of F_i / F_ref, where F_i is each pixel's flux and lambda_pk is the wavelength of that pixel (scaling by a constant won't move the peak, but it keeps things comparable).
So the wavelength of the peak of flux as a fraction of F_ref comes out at 7483.42 angstrom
